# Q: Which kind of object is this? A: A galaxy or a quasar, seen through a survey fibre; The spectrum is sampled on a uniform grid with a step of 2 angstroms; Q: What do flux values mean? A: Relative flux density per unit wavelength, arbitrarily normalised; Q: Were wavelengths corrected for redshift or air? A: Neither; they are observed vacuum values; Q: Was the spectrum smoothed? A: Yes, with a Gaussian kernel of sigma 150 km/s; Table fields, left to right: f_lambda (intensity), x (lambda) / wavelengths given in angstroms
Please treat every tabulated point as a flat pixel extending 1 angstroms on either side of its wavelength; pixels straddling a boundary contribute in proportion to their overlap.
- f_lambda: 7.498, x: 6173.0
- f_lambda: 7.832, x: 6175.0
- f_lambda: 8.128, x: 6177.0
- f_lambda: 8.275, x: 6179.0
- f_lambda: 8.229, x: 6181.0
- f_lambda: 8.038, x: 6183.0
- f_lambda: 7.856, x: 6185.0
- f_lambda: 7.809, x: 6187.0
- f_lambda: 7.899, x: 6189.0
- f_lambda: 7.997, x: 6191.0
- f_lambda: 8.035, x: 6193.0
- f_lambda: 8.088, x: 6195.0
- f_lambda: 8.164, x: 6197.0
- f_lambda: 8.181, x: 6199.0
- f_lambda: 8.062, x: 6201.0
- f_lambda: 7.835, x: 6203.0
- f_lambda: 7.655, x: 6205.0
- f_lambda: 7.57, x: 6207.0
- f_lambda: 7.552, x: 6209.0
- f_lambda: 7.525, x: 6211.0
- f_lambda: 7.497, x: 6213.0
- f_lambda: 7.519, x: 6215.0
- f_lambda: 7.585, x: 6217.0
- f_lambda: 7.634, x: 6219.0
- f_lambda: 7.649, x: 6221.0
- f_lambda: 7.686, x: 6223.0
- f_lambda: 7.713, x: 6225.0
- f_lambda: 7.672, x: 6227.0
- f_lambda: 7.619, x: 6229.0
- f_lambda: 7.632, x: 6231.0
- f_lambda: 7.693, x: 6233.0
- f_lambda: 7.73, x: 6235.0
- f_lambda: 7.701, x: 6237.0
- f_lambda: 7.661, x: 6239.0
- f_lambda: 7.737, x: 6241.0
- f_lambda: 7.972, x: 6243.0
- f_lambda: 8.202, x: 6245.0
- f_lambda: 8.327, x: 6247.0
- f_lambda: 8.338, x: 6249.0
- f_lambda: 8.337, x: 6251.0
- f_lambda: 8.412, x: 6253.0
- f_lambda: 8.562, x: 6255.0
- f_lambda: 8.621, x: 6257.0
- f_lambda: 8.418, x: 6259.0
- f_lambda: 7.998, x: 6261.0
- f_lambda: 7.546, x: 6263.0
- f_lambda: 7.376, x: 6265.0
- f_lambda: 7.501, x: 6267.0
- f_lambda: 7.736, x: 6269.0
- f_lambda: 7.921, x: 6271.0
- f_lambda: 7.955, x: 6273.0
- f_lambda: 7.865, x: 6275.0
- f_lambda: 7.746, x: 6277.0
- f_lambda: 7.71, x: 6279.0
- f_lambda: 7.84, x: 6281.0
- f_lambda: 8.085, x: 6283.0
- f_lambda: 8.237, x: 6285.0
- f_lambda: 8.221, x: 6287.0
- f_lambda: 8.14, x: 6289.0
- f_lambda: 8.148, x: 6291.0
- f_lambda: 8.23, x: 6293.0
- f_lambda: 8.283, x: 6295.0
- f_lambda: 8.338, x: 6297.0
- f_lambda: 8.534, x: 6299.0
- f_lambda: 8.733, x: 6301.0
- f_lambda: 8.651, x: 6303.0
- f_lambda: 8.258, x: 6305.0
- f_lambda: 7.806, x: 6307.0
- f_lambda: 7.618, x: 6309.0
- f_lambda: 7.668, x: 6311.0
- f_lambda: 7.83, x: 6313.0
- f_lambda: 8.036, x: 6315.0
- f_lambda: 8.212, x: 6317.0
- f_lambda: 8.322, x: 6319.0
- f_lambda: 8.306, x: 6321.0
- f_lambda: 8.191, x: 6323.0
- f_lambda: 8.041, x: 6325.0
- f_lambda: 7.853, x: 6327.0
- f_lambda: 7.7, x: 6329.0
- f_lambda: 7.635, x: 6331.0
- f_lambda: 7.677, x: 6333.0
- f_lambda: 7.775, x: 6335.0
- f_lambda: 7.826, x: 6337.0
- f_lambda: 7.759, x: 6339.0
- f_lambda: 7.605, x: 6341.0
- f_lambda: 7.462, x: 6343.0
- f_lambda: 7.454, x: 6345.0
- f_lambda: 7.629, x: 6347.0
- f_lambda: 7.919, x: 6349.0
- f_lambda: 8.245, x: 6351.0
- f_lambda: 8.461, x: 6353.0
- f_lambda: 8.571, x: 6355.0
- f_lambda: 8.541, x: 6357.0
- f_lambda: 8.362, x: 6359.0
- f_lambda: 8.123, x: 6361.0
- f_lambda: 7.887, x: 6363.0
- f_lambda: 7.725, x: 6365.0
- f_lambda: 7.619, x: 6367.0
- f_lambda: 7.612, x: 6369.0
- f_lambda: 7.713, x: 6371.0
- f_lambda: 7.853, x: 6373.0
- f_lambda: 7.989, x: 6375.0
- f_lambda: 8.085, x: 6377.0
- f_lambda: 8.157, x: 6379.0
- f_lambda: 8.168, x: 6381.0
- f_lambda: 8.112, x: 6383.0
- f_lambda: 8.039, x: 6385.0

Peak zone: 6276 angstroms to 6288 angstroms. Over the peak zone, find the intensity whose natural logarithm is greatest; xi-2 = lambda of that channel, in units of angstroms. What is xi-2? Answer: 6285.0 angstroms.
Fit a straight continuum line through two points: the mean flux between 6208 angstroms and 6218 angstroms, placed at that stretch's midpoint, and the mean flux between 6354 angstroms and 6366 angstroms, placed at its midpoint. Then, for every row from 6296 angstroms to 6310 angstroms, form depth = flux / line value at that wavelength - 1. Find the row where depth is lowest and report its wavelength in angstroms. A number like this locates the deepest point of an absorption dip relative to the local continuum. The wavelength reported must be 6309.0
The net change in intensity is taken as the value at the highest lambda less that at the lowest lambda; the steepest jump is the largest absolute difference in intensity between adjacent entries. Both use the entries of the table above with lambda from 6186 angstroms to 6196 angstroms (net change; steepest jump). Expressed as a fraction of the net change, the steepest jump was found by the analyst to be 0.35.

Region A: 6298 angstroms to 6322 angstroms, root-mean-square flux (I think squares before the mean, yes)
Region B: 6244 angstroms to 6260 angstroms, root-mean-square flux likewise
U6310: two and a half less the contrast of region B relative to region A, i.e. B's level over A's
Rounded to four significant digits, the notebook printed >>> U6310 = 1.472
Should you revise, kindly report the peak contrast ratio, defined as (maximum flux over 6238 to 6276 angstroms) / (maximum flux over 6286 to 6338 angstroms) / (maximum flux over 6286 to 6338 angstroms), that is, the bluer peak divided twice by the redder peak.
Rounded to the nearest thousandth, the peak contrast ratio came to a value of 0.113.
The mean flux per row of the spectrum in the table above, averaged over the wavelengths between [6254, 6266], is 8.09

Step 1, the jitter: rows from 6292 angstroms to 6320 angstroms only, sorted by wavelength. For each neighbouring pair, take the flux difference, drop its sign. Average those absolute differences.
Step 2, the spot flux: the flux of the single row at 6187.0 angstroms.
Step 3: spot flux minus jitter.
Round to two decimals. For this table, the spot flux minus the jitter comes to 7.63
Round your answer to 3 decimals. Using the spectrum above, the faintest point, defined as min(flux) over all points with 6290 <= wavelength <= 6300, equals 8.148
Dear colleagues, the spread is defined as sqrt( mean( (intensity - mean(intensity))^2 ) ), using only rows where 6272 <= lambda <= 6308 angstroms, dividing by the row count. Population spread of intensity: 0.29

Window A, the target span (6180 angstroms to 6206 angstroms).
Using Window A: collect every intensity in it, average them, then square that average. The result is 63.8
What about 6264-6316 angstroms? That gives 64.3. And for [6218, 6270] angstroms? 62.5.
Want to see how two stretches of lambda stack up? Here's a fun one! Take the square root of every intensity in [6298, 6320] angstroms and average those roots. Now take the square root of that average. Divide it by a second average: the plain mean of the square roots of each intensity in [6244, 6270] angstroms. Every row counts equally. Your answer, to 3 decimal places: 0.594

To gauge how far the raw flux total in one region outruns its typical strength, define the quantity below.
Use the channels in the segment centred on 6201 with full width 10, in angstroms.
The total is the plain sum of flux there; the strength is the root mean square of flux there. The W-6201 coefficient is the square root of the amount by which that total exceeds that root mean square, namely 5.65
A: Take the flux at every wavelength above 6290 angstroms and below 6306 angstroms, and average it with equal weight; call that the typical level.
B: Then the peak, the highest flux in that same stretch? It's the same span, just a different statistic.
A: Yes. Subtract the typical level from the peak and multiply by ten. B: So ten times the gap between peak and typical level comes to 3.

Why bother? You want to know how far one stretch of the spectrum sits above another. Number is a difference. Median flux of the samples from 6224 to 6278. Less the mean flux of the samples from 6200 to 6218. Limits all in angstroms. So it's 0.10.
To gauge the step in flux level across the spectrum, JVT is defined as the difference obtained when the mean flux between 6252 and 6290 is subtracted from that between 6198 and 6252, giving -0.21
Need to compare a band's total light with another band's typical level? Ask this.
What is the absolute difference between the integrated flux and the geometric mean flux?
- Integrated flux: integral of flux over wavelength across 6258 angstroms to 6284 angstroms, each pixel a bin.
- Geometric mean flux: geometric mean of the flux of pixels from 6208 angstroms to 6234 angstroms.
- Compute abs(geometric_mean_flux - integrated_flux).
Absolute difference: 196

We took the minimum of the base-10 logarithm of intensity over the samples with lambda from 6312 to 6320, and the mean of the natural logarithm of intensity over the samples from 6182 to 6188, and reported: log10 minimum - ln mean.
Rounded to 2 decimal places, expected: -1.17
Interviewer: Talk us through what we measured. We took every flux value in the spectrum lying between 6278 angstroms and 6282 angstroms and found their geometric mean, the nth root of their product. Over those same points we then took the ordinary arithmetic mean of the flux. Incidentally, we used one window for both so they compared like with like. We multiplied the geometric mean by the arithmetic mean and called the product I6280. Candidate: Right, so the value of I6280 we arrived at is 60.4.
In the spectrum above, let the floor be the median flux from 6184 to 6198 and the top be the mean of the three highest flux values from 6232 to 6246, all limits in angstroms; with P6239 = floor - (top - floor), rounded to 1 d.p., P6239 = 8.0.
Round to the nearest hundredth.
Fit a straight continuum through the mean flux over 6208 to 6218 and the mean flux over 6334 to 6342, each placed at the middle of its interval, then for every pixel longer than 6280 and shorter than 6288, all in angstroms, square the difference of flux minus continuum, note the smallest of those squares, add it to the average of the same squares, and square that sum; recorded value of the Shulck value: 0.07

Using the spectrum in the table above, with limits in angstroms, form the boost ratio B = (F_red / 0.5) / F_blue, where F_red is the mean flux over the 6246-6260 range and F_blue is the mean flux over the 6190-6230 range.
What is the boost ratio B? 2.17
